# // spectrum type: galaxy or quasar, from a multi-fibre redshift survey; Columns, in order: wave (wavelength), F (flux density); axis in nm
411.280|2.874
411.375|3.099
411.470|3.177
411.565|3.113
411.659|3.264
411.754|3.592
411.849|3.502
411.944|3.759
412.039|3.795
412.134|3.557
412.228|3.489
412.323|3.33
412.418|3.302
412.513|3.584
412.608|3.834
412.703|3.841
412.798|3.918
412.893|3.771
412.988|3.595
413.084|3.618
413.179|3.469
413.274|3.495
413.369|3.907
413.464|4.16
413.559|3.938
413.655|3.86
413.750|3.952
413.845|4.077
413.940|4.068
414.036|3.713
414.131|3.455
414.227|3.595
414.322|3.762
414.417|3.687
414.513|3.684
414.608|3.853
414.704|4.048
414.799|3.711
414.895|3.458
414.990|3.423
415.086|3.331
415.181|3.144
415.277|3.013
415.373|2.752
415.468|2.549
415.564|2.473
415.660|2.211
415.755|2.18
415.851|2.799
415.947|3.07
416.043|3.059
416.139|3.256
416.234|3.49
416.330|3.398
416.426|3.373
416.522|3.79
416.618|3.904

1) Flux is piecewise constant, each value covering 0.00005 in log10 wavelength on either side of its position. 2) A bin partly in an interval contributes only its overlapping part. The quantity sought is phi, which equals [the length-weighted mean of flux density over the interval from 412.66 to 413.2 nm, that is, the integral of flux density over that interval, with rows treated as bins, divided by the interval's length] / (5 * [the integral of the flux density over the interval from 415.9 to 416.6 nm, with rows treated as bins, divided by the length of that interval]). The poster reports 0.220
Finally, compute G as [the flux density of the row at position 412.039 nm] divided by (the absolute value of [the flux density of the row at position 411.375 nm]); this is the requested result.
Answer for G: 1.2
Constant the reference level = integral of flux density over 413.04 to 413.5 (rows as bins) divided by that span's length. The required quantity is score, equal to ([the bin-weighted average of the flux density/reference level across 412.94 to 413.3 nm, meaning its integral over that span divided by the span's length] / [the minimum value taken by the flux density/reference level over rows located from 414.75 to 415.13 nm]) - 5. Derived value -3.94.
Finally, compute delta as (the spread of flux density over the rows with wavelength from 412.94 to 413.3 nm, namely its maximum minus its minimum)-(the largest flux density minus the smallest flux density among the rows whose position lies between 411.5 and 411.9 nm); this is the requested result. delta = -0.33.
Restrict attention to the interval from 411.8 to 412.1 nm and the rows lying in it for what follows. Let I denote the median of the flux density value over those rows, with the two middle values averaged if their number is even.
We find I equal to 3.76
